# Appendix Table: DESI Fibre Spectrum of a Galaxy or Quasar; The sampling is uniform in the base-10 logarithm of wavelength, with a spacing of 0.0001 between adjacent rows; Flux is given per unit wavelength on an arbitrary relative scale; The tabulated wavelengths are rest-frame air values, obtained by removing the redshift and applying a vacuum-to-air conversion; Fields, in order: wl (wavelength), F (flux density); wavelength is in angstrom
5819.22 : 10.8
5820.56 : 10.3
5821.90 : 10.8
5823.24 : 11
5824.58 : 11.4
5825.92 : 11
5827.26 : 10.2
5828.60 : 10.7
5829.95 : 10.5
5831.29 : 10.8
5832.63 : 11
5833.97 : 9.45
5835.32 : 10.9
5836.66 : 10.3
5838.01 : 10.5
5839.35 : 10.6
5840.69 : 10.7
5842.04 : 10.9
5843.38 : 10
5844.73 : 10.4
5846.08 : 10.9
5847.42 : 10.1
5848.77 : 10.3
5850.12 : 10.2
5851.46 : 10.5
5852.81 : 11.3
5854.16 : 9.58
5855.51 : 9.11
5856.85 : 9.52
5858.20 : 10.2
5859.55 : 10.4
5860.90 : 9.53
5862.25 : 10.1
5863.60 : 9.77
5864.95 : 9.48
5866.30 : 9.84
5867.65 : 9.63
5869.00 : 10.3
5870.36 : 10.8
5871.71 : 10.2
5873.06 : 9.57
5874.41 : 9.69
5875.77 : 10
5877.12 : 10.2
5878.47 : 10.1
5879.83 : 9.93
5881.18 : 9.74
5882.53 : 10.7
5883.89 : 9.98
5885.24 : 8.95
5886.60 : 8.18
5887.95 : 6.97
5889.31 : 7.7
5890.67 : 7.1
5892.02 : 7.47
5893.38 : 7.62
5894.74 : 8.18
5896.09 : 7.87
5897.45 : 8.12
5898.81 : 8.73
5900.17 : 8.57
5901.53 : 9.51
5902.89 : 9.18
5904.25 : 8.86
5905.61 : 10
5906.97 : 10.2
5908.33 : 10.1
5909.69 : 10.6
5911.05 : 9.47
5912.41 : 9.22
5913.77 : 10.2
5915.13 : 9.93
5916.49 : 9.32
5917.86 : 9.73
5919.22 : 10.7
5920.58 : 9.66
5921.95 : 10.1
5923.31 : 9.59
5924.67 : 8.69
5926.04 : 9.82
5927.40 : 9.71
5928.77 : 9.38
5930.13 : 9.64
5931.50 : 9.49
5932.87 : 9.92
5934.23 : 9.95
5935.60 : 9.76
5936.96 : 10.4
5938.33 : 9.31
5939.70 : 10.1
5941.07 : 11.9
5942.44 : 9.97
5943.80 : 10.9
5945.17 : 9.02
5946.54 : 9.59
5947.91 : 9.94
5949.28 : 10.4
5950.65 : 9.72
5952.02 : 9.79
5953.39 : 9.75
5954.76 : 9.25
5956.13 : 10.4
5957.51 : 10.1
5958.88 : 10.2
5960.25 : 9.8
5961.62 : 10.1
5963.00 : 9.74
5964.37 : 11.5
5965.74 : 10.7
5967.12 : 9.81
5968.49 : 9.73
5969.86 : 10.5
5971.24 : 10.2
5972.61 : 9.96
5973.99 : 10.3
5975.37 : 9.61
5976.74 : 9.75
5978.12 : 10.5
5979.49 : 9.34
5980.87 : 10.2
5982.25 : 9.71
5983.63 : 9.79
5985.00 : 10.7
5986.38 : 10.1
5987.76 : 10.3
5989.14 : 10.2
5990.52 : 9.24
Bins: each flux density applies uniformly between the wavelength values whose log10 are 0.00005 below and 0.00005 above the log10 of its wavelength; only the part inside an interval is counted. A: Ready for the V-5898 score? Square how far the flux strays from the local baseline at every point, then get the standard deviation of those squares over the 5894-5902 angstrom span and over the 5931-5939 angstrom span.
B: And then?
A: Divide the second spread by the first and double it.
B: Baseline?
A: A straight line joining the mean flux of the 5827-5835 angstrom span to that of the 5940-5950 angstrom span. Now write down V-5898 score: 0.4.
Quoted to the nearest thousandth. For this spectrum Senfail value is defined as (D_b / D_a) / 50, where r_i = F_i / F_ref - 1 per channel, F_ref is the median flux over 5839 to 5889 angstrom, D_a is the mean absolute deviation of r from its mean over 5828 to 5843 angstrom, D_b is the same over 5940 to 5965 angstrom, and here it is 0.036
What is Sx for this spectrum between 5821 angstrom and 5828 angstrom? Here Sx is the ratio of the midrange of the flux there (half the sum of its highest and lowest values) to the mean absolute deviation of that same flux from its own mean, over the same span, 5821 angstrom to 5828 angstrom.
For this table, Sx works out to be 36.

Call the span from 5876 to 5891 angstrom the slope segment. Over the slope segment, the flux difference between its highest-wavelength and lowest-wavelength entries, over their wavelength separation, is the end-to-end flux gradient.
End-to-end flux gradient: -0.23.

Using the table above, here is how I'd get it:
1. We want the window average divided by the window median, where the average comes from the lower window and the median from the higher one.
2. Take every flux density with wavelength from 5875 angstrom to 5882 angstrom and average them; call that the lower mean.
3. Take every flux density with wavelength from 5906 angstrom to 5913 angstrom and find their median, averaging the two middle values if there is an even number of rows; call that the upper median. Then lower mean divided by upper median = 0.99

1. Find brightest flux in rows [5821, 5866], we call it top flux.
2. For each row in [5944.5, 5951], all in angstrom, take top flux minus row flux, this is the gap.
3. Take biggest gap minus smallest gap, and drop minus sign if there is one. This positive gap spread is 1.4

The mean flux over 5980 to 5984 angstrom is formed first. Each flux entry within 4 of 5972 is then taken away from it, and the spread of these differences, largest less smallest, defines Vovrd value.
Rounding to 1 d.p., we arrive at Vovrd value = 0.9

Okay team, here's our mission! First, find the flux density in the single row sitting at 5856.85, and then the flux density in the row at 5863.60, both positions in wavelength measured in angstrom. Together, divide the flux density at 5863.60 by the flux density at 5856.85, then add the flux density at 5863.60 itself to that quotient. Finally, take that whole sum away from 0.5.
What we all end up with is -10.3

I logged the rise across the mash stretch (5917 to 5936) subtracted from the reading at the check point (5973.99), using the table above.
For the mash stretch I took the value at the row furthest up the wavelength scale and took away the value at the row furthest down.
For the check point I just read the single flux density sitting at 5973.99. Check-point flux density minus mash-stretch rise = 10.3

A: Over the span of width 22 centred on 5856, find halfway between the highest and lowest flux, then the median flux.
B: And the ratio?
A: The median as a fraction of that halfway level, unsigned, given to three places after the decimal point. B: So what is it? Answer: 0.990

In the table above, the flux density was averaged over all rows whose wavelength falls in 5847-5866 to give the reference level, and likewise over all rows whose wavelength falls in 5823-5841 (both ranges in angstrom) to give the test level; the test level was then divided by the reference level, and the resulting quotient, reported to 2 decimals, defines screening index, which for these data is 1.06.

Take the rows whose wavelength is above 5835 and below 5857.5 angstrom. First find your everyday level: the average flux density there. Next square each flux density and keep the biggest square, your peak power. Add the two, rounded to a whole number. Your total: 138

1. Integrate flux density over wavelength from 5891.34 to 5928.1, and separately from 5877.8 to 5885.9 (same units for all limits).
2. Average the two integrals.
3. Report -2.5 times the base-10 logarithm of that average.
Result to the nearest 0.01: -5.81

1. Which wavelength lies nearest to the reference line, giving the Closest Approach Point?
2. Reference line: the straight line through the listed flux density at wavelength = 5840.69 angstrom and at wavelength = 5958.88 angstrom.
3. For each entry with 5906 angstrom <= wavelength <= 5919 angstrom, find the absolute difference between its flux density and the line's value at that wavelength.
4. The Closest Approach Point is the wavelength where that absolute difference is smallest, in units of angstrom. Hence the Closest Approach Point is 5913.77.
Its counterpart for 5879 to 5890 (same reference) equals 5882.53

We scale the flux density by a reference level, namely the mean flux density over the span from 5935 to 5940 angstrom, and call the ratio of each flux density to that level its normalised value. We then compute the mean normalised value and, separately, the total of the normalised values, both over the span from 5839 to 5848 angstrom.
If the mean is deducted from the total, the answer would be 6.4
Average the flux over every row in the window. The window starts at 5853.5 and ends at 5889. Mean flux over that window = 9.7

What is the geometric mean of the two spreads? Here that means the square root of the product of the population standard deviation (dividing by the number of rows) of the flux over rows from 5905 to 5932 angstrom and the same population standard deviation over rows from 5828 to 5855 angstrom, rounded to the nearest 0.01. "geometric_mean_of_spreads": 0.46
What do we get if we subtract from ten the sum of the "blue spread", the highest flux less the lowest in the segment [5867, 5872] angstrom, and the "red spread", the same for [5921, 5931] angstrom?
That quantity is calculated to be 7.4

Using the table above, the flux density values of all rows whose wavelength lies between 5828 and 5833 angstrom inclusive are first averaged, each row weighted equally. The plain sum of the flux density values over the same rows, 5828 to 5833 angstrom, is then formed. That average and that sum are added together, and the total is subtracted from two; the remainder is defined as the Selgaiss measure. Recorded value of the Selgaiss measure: -52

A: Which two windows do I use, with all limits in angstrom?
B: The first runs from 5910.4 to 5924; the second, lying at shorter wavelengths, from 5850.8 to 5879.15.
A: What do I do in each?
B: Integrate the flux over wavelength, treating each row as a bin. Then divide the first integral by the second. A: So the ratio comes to 0.47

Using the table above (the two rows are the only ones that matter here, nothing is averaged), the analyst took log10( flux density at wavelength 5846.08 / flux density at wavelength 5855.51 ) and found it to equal 0.08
